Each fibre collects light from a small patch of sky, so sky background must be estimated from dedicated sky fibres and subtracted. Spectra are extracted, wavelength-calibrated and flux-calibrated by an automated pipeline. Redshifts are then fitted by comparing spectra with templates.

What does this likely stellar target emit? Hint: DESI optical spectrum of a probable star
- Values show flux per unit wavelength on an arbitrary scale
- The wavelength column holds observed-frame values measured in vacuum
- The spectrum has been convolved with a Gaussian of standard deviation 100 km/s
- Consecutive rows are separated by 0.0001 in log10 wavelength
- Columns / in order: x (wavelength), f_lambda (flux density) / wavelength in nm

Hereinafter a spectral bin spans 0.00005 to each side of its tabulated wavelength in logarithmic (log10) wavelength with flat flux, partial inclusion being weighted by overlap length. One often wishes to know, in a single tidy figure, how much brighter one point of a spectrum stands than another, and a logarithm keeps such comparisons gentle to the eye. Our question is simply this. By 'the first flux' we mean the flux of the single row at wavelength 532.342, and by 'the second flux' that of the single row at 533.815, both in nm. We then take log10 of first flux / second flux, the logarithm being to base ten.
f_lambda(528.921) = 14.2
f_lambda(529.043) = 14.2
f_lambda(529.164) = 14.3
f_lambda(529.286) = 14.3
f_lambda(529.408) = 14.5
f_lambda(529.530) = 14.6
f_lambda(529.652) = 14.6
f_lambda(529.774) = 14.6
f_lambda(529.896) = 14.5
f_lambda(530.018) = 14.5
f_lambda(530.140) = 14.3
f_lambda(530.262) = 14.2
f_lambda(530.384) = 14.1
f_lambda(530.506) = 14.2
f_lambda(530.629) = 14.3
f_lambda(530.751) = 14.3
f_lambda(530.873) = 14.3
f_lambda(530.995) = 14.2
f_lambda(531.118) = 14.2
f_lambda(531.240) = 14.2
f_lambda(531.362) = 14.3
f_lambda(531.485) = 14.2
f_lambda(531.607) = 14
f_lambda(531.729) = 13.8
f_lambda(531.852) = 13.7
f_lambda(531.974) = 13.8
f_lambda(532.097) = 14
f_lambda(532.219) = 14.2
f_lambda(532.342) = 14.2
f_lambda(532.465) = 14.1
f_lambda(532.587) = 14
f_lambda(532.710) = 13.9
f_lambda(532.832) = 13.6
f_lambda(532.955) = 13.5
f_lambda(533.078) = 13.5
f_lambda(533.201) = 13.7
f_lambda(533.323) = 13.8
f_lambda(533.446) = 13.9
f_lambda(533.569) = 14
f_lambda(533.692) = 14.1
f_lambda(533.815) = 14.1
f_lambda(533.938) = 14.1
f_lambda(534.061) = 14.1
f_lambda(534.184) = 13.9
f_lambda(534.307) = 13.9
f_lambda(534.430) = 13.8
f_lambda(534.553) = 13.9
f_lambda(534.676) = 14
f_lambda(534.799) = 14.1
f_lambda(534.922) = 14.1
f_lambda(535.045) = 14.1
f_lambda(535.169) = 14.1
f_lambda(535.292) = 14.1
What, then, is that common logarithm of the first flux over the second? 0.0031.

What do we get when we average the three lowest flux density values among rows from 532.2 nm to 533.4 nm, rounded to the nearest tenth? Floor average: 13.5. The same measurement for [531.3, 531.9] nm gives 13.8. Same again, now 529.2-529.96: 14.4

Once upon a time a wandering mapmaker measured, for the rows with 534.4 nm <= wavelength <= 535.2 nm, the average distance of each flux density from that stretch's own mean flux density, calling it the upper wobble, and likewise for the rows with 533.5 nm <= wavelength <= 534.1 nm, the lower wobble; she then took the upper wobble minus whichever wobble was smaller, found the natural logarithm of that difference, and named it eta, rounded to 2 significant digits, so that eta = -2.7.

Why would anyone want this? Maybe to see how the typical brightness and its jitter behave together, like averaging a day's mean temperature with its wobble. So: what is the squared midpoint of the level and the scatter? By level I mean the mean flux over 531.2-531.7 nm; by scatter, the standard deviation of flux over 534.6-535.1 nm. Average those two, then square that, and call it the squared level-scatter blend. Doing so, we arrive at 50.5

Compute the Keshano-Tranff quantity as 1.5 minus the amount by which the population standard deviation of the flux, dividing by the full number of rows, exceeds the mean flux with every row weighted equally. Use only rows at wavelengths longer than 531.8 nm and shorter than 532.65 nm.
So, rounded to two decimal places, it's 15.32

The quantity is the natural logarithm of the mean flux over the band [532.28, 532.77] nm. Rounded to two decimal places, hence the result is 2.64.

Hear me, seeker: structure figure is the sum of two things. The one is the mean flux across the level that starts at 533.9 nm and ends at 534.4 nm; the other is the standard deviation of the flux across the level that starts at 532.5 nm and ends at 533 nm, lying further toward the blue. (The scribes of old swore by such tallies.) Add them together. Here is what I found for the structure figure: 14.2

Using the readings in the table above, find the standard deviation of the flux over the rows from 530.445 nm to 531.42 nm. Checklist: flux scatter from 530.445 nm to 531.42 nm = 0.05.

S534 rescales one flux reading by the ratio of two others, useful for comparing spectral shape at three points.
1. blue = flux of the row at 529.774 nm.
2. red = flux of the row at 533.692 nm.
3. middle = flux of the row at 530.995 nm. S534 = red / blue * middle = 13.7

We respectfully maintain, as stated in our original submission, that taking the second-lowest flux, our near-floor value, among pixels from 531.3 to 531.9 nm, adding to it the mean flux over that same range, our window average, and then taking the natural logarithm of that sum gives 3.33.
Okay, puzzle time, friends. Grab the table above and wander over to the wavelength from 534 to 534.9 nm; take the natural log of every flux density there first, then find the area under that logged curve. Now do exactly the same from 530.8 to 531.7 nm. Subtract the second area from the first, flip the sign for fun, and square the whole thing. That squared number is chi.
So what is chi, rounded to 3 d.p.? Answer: 0.000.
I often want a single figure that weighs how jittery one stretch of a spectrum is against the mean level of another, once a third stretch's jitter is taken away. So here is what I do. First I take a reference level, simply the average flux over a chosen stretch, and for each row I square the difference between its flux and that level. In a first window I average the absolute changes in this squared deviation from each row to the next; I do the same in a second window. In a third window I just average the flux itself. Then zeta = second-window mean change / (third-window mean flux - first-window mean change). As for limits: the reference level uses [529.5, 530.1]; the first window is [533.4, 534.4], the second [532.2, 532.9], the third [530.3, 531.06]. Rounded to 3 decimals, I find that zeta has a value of 0.011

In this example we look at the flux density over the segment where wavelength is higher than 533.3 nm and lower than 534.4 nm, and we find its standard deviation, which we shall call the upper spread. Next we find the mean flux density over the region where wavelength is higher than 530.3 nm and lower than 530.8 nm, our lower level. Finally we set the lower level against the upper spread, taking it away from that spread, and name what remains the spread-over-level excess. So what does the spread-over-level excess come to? -14.1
